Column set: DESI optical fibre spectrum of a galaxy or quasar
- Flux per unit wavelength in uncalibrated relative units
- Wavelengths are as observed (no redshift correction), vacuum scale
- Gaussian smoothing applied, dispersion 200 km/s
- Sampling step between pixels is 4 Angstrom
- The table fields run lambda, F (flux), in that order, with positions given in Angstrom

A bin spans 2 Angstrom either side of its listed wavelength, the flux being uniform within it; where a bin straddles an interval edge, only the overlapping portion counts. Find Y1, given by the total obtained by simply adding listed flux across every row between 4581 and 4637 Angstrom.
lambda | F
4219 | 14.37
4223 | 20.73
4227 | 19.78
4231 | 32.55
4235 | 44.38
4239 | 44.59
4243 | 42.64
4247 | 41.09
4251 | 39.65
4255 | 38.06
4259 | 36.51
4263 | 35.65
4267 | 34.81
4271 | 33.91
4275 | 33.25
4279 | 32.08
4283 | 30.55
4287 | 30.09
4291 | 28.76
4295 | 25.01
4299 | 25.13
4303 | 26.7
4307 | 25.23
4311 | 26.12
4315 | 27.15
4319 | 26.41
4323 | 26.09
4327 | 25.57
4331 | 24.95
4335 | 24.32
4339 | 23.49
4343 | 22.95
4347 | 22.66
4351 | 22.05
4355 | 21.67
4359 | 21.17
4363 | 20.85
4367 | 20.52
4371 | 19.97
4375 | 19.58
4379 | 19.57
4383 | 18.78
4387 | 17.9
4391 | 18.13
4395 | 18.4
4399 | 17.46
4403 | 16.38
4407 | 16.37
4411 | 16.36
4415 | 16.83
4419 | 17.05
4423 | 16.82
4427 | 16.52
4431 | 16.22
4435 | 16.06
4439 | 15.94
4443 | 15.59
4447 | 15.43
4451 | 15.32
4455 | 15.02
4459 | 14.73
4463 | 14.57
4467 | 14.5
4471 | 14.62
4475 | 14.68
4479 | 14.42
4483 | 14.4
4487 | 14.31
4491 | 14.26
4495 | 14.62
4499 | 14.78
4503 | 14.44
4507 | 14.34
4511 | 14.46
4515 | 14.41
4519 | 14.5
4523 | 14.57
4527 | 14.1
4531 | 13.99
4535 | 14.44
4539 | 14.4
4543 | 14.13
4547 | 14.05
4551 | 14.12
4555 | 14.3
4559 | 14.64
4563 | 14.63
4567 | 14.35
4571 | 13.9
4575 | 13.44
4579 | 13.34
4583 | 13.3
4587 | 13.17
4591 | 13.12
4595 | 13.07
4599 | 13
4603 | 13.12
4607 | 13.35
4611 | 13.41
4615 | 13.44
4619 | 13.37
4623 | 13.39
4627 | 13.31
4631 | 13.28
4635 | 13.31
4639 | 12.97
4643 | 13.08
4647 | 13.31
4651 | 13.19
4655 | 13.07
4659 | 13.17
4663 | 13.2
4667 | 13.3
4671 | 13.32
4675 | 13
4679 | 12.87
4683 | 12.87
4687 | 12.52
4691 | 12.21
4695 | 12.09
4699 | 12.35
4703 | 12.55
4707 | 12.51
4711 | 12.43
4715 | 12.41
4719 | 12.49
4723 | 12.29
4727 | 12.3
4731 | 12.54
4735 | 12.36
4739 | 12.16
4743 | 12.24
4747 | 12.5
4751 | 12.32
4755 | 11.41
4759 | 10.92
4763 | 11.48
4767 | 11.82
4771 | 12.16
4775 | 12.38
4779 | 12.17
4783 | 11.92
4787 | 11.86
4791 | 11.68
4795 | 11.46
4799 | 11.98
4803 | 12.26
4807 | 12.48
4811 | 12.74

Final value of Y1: 186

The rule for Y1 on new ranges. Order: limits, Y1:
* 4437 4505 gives 252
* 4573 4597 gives 79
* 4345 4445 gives 459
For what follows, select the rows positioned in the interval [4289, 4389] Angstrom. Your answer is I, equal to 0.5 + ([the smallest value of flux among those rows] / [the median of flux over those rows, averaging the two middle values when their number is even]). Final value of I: 1.26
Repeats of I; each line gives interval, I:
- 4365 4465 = 1.38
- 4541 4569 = 1.48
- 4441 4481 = 1.48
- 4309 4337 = 1.43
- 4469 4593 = 1.41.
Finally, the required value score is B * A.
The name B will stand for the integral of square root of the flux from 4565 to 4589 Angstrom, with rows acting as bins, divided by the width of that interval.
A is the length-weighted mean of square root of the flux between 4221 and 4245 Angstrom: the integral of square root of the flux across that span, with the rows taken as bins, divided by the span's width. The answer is 21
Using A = 5.76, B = 3.69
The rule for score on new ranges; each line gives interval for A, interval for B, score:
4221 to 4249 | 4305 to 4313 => 30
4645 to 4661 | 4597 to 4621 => 13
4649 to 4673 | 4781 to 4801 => 12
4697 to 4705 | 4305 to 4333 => 18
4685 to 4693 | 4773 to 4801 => 12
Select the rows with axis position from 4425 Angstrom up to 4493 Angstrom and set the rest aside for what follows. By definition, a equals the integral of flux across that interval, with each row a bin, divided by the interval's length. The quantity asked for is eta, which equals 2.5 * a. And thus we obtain 37.7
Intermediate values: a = 15.1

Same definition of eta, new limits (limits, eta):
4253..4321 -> 75.8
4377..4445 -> 42.7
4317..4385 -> 56.0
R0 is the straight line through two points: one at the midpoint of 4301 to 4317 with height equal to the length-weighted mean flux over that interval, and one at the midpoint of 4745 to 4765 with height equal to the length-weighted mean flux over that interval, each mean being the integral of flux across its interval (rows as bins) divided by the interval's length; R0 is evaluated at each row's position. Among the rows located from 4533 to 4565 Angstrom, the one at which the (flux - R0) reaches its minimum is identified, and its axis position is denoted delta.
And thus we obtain 4543 Angstrom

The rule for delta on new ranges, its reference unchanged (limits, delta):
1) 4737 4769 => 4759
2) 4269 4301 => 4295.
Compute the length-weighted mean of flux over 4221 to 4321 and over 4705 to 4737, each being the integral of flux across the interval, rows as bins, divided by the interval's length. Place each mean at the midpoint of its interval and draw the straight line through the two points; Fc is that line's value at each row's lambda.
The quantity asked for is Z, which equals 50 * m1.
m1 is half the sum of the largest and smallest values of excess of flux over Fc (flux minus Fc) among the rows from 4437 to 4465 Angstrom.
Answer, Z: -447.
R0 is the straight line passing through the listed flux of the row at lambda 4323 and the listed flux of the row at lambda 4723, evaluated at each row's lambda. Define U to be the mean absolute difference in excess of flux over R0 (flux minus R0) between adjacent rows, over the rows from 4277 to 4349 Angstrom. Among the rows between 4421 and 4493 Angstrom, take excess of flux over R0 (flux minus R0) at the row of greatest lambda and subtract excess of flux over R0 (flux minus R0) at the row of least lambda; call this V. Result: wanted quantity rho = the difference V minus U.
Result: -1.12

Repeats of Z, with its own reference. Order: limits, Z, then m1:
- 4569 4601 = -252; -5.0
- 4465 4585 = -342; -6.8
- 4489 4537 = -357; -7.1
